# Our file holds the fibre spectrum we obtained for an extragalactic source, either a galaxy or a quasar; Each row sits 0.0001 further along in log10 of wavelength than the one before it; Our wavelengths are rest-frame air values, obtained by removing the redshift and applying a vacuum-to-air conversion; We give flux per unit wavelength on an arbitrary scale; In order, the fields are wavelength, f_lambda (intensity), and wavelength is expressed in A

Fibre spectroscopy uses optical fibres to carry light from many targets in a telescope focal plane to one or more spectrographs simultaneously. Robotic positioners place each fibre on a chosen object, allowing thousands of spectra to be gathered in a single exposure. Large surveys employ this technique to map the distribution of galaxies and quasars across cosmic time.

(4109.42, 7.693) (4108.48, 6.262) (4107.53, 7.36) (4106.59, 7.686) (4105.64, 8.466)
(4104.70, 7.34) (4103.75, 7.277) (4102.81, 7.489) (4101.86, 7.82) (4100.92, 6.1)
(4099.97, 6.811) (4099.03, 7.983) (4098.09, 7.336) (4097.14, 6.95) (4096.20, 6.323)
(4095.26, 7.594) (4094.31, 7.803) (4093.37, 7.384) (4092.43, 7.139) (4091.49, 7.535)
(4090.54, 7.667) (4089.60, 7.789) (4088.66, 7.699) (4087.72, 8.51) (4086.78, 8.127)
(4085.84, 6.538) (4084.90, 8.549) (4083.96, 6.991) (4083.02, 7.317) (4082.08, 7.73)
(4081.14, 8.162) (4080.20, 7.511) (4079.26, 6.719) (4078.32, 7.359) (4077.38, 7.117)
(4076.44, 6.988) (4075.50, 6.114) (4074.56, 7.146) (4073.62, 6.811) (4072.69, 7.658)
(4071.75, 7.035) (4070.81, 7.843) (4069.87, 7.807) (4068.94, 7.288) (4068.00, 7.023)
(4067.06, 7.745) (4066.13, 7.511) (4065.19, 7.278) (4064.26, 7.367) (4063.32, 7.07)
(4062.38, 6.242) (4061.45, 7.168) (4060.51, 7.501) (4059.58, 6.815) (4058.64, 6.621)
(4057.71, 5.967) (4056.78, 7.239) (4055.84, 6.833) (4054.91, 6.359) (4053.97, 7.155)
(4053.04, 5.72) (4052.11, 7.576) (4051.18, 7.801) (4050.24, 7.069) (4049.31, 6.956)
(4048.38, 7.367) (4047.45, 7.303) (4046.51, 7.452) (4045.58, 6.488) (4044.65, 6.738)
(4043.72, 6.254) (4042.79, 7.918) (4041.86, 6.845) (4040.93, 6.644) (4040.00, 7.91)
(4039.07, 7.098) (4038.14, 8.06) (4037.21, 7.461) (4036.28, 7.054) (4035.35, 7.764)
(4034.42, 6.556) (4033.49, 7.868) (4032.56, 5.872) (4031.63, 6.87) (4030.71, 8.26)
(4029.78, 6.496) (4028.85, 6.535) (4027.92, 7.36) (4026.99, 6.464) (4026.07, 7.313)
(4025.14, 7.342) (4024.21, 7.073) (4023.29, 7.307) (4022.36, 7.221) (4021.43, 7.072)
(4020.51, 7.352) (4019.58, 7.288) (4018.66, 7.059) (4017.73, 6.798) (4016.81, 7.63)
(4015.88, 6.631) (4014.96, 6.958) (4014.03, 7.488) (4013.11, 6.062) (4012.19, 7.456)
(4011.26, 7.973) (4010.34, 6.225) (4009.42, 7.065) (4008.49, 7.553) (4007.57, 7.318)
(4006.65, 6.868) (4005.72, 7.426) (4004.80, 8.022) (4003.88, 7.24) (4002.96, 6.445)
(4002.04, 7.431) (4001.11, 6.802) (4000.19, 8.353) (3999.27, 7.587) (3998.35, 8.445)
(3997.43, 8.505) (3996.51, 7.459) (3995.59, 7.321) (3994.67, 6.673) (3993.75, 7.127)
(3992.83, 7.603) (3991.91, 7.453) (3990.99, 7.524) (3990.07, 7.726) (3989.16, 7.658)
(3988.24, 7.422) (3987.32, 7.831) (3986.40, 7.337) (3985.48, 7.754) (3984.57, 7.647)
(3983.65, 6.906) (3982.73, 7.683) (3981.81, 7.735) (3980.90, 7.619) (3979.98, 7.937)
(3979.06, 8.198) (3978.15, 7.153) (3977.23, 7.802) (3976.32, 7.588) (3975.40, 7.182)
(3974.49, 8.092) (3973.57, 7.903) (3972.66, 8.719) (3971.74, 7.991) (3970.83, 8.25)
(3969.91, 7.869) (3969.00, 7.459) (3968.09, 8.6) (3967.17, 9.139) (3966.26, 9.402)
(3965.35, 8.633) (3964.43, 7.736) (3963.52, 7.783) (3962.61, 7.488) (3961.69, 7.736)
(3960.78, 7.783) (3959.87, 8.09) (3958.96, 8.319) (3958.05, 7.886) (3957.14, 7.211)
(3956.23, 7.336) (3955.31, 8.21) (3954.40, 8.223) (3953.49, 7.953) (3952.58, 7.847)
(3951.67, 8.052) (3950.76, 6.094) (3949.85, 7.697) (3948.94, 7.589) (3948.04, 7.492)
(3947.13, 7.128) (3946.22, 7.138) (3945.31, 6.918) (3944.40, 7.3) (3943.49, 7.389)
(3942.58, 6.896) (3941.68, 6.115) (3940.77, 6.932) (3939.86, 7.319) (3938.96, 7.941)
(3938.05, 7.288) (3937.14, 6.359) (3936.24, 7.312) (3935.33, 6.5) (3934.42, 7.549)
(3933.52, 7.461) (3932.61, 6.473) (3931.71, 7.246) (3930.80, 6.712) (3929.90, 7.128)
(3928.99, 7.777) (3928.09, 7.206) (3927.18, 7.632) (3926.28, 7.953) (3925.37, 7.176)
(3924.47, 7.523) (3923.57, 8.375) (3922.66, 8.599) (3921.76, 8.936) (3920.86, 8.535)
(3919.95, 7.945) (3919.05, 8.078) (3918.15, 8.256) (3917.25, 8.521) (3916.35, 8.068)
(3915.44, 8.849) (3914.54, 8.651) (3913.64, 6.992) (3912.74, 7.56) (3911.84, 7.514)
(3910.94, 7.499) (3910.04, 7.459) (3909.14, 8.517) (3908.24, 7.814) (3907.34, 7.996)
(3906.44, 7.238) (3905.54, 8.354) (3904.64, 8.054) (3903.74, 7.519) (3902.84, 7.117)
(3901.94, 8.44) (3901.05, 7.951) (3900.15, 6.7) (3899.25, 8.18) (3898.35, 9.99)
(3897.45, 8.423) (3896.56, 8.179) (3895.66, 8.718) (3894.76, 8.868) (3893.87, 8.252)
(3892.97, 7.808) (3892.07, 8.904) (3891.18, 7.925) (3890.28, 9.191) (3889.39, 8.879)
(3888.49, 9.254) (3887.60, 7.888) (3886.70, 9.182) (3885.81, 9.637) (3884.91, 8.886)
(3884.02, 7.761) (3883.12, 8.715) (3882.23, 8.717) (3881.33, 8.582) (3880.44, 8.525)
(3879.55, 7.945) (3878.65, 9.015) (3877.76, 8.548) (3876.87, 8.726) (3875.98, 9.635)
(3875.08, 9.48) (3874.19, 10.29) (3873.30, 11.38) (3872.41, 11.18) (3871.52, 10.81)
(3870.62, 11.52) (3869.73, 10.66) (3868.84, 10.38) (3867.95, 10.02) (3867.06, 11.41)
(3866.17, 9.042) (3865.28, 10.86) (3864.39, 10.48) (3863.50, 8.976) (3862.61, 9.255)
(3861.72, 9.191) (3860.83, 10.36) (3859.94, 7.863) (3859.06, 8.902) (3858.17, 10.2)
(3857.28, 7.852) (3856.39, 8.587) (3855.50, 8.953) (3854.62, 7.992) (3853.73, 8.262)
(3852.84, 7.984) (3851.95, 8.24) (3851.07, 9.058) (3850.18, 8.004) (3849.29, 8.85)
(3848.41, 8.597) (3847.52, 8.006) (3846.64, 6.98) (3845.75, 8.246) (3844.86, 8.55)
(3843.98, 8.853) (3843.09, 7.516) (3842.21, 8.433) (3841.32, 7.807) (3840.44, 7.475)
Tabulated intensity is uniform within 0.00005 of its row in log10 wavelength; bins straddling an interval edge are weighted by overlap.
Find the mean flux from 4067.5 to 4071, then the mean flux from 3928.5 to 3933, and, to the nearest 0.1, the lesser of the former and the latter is 7.1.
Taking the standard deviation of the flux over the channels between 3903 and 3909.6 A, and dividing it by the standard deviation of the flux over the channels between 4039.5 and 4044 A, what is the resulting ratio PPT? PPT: 0.6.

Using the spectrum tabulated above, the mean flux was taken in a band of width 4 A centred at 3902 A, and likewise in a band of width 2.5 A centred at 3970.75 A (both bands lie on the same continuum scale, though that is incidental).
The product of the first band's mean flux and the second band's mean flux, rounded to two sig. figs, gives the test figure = 61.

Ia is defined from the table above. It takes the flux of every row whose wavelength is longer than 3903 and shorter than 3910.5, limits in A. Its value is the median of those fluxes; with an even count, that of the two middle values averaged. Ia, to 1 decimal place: 7.9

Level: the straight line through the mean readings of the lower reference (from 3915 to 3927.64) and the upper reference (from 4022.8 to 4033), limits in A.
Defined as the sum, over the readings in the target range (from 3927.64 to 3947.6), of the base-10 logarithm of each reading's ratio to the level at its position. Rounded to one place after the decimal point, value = -1.2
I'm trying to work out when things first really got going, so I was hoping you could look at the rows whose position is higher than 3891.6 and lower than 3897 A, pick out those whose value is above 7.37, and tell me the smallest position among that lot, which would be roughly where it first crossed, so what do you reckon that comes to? 3892.07 A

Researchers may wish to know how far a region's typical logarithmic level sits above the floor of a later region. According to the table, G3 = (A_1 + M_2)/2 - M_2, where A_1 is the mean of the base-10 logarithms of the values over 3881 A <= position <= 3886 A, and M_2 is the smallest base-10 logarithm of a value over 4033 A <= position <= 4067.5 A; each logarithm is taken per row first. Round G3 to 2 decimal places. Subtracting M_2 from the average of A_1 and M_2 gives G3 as 0.09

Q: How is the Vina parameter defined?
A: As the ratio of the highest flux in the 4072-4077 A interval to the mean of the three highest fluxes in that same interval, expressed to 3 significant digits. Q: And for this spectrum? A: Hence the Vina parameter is 1.05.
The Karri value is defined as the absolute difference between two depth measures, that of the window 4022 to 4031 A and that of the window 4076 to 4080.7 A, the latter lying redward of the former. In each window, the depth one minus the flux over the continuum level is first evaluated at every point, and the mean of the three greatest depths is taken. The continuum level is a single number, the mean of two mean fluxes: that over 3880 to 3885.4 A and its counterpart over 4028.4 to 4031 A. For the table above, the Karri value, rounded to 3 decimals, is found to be 0.057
